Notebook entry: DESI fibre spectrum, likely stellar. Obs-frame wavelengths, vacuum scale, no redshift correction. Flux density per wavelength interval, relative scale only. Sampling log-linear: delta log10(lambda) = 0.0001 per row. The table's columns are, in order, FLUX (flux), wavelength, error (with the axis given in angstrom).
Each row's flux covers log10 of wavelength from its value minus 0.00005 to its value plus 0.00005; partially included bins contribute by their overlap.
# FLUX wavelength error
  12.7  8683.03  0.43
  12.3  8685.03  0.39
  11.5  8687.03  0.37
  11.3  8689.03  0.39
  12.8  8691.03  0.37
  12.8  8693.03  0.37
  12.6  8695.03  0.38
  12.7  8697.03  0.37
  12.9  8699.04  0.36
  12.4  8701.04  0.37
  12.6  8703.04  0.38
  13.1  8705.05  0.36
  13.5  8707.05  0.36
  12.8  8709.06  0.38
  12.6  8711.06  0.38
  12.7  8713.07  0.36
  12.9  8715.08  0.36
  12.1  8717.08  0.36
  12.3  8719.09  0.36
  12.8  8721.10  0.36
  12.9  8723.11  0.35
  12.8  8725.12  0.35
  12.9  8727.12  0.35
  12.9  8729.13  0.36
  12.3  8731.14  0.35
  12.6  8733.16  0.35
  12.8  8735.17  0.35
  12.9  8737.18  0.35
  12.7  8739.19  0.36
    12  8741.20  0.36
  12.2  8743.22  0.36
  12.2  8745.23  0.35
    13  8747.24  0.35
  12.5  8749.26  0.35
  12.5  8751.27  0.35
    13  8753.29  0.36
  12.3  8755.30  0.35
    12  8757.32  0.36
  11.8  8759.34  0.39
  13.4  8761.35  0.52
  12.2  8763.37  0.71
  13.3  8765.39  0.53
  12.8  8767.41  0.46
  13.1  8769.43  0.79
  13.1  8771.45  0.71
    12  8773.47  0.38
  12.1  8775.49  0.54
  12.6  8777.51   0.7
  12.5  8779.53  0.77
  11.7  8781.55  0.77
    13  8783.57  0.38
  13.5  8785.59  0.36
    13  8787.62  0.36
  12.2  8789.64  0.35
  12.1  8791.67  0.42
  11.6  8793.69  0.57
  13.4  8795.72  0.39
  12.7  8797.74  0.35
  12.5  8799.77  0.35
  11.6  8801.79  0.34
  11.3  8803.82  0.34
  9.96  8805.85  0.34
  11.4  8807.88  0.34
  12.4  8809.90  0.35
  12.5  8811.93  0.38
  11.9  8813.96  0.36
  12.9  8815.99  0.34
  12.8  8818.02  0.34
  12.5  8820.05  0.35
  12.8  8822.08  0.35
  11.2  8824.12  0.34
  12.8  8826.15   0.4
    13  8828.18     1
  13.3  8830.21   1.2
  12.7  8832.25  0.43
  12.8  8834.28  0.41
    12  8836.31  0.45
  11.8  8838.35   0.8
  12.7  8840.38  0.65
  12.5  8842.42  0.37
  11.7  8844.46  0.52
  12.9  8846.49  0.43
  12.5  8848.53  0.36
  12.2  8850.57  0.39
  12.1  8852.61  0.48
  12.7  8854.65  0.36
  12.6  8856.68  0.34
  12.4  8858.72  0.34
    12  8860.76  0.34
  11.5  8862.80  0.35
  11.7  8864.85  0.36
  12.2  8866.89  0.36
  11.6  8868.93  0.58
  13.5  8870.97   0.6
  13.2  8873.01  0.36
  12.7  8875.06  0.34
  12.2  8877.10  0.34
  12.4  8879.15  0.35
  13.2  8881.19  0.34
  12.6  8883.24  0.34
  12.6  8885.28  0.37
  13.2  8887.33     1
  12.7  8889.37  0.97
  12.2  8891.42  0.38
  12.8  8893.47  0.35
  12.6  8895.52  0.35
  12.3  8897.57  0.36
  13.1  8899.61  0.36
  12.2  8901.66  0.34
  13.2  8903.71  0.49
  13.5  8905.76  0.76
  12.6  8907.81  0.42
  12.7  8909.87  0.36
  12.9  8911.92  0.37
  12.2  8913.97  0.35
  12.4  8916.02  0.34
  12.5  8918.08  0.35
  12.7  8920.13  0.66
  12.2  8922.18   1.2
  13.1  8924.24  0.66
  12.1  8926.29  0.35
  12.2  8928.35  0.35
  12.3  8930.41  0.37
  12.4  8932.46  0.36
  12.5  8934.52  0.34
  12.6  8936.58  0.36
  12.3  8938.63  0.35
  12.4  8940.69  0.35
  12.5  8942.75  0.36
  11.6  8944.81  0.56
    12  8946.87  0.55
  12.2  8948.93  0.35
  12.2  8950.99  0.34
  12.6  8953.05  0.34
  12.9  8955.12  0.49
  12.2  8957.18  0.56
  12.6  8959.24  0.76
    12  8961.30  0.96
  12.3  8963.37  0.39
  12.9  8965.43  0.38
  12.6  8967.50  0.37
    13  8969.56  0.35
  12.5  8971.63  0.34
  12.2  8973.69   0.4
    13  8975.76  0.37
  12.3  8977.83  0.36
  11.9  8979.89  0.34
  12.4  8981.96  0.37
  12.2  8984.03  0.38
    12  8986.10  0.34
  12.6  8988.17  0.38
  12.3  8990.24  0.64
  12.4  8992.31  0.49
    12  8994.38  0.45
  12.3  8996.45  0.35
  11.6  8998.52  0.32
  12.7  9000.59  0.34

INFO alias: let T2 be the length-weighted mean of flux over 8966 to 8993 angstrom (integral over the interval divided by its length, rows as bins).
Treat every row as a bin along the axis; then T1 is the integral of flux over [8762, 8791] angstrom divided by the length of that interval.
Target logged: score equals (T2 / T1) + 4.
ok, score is 4.98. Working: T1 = 12.6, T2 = 12.42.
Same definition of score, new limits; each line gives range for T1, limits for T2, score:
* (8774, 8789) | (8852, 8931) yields 4.99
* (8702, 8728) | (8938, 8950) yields 4.95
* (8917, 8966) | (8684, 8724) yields 5.02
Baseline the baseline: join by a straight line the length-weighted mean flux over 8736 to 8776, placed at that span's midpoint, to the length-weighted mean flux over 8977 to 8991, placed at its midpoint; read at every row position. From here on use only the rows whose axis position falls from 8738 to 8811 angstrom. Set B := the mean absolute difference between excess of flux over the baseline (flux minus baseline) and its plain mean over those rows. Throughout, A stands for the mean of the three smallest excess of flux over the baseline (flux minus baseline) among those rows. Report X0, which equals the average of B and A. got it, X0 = -0.53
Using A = -1.6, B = 0.54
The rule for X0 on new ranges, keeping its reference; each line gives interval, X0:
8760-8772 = 0.24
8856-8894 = -0.18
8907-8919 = 0.10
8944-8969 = -0.05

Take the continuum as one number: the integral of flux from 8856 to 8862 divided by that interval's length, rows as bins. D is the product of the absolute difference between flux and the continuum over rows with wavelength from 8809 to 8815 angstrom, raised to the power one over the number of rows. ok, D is 0.2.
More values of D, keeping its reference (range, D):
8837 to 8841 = 0.4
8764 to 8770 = 0.7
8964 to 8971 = 0.5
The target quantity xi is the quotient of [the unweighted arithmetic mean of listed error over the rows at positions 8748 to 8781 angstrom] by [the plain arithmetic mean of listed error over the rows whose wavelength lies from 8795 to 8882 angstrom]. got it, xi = 1.20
